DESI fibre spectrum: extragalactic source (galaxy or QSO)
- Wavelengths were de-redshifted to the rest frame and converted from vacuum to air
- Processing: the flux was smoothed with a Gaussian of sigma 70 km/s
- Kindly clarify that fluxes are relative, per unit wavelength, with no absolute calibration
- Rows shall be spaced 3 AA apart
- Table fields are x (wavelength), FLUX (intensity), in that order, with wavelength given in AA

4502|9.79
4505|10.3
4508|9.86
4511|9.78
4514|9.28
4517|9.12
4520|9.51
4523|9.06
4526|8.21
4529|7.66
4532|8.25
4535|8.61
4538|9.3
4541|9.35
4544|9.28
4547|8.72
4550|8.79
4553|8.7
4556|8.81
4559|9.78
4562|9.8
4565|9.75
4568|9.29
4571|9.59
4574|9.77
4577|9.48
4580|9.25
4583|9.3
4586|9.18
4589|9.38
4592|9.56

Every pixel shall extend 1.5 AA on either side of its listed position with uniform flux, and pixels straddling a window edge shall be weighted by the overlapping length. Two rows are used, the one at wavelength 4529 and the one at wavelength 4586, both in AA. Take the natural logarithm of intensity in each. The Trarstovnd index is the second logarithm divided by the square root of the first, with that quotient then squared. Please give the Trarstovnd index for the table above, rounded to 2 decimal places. 2.41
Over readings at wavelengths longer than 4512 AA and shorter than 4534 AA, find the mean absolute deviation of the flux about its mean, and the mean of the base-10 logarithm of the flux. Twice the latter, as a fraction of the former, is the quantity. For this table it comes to 3.2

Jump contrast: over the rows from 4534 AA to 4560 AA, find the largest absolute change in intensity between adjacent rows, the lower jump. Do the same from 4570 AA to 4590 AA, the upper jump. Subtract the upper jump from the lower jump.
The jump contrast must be 0.7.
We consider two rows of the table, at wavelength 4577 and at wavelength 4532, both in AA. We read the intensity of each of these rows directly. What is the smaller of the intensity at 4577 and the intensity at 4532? 8.25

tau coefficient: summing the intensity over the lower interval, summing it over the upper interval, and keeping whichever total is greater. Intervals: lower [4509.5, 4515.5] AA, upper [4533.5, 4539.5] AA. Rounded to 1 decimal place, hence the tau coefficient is 19.1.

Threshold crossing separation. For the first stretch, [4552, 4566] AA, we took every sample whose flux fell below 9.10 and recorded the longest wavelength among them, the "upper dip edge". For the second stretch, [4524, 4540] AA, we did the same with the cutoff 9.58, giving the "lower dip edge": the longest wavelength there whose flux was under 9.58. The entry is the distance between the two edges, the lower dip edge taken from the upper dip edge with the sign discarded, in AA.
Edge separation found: 18 AA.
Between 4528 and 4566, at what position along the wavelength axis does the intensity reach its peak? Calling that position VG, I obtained 4562 AA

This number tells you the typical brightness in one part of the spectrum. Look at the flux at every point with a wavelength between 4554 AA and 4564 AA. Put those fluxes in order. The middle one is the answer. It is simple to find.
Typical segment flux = 9.8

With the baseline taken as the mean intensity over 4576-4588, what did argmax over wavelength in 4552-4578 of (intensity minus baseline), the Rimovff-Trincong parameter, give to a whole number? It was 4562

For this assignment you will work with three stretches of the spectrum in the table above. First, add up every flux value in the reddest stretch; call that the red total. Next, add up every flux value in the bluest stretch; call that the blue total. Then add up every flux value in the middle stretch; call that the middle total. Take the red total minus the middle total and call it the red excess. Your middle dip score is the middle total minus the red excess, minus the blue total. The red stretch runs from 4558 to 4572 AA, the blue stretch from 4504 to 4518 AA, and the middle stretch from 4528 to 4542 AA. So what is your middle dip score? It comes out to -10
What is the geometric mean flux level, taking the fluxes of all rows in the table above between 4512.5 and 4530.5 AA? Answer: 8.78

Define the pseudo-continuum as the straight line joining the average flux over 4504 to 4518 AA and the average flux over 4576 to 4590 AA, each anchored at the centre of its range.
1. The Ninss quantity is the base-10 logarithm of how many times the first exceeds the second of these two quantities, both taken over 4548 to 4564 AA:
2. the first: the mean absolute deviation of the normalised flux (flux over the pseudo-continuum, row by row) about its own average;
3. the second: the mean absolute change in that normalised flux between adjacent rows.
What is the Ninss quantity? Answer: 0.22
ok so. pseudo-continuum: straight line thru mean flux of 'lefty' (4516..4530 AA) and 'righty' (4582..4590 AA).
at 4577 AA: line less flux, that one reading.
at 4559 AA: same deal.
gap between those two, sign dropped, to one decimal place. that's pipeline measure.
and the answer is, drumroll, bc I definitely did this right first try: 0.5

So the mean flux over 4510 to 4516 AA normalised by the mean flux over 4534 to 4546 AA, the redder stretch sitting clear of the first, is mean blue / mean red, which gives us 1.04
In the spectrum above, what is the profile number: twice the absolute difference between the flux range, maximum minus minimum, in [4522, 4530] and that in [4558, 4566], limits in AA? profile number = 2.7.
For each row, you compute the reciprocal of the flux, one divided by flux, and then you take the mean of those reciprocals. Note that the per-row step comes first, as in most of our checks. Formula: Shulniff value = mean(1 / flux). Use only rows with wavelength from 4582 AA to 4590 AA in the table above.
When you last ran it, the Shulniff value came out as 0.108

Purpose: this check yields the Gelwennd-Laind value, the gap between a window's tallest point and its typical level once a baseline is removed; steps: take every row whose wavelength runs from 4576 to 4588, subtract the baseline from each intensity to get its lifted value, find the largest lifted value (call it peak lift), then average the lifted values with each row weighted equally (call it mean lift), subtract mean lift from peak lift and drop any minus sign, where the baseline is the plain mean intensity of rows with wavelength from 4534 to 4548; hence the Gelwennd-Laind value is 0.18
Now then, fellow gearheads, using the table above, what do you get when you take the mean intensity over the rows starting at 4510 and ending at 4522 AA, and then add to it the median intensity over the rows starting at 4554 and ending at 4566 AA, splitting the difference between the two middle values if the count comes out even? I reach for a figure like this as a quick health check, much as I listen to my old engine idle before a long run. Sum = 19.2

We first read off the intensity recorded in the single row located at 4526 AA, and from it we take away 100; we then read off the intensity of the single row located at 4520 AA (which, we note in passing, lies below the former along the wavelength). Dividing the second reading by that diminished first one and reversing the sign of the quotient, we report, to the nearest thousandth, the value 0.104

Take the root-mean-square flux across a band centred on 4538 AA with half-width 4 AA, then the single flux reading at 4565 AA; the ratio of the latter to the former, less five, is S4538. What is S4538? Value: -3.93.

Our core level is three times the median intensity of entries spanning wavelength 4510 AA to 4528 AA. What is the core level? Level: 27.6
